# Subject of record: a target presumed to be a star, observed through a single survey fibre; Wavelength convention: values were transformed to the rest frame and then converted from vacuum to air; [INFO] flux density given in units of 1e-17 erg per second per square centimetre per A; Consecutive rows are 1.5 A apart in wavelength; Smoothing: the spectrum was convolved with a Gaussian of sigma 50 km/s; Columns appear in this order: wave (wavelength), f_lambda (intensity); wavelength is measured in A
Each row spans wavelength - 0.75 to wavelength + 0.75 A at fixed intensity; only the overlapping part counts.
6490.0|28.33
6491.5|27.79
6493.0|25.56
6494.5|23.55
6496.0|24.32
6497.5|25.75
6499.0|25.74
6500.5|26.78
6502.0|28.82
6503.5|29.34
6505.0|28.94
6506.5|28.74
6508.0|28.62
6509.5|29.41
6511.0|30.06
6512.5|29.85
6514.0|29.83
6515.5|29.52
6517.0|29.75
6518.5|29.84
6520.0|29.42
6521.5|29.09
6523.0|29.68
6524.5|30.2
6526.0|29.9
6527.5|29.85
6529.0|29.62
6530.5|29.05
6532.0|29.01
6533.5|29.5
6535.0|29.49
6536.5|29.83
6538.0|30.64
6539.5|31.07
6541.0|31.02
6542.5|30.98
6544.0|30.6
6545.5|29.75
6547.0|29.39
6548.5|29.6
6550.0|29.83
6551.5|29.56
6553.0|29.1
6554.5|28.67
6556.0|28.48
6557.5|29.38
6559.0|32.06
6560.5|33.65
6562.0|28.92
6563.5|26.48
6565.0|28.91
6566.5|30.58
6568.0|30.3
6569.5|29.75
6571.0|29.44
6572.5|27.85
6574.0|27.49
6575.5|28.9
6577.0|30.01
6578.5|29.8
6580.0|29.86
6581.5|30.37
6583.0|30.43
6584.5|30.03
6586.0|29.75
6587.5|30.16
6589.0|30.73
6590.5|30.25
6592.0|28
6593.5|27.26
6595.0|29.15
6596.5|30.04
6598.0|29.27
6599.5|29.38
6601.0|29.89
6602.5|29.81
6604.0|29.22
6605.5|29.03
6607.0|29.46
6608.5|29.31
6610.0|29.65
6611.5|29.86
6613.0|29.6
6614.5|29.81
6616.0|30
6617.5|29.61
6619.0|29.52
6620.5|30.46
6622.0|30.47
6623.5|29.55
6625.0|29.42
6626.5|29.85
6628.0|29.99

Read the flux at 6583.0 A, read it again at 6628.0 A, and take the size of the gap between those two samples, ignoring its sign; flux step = 0.44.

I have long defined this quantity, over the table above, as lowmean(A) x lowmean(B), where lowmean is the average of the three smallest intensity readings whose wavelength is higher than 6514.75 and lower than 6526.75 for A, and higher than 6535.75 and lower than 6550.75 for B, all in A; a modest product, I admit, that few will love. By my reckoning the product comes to 868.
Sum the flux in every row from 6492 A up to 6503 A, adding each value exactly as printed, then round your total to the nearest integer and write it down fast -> 181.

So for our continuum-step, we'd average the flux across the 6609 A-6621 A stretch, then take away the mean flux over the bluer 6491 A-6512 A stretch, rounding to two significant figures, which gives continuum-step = 2.4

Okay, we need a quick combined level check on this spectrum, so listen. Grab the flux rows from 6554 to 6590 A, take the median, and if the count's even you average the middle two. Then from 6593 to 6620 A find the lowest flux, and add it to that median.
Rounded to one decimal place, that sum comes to 57.0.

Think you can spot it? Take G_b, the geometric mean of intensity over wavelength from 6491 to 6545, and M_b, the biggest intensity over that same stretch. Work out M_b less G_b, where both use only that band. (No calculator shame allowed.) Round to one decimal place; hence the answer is 2.2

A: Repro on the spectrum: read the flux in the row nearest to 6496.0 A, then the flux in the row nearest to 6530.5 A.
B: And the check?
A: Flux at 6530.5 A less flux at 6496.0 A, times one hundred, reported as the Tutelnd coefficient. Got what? 473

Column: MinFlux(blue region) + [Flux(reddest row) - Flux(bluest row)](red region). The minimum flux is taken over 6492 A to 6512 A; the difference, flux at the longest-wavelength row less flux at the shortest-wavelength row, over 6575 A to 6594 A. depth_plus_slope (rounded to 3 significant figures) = 21.9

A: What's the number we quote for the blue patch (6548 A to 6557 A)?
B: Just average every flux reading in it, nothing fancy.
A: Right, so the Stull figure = 29.2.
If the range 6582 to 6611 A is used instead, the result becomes 29.5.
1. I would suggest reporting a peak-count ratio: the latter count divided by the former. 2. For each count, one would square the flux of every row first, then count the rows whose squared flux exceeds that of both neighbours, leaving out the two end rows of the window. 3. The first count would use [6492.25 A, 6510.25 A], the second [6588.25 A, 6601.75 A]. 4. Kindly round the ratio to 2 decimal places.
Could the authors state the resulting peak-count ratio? 0.50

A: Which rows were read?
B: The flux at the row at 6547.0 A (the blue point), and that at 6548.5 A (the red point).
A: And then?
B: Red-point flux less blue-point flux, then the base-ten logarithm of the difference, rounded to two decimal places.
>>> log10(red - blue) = -0.68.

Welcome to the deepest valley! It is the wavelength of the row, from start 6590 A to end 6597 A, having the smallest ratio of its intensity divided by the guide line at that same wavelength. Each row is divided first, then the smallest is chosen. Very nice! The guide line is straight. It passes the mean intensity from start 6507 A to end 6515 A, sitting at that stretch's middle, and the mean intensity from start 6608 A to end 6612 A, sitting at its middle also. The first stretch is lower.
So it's 6593.5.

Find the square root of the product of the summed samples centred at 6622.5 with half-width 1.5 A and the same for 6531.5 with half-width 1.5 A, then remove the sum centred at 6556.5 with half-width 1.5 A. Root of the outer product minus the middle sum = 1.2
